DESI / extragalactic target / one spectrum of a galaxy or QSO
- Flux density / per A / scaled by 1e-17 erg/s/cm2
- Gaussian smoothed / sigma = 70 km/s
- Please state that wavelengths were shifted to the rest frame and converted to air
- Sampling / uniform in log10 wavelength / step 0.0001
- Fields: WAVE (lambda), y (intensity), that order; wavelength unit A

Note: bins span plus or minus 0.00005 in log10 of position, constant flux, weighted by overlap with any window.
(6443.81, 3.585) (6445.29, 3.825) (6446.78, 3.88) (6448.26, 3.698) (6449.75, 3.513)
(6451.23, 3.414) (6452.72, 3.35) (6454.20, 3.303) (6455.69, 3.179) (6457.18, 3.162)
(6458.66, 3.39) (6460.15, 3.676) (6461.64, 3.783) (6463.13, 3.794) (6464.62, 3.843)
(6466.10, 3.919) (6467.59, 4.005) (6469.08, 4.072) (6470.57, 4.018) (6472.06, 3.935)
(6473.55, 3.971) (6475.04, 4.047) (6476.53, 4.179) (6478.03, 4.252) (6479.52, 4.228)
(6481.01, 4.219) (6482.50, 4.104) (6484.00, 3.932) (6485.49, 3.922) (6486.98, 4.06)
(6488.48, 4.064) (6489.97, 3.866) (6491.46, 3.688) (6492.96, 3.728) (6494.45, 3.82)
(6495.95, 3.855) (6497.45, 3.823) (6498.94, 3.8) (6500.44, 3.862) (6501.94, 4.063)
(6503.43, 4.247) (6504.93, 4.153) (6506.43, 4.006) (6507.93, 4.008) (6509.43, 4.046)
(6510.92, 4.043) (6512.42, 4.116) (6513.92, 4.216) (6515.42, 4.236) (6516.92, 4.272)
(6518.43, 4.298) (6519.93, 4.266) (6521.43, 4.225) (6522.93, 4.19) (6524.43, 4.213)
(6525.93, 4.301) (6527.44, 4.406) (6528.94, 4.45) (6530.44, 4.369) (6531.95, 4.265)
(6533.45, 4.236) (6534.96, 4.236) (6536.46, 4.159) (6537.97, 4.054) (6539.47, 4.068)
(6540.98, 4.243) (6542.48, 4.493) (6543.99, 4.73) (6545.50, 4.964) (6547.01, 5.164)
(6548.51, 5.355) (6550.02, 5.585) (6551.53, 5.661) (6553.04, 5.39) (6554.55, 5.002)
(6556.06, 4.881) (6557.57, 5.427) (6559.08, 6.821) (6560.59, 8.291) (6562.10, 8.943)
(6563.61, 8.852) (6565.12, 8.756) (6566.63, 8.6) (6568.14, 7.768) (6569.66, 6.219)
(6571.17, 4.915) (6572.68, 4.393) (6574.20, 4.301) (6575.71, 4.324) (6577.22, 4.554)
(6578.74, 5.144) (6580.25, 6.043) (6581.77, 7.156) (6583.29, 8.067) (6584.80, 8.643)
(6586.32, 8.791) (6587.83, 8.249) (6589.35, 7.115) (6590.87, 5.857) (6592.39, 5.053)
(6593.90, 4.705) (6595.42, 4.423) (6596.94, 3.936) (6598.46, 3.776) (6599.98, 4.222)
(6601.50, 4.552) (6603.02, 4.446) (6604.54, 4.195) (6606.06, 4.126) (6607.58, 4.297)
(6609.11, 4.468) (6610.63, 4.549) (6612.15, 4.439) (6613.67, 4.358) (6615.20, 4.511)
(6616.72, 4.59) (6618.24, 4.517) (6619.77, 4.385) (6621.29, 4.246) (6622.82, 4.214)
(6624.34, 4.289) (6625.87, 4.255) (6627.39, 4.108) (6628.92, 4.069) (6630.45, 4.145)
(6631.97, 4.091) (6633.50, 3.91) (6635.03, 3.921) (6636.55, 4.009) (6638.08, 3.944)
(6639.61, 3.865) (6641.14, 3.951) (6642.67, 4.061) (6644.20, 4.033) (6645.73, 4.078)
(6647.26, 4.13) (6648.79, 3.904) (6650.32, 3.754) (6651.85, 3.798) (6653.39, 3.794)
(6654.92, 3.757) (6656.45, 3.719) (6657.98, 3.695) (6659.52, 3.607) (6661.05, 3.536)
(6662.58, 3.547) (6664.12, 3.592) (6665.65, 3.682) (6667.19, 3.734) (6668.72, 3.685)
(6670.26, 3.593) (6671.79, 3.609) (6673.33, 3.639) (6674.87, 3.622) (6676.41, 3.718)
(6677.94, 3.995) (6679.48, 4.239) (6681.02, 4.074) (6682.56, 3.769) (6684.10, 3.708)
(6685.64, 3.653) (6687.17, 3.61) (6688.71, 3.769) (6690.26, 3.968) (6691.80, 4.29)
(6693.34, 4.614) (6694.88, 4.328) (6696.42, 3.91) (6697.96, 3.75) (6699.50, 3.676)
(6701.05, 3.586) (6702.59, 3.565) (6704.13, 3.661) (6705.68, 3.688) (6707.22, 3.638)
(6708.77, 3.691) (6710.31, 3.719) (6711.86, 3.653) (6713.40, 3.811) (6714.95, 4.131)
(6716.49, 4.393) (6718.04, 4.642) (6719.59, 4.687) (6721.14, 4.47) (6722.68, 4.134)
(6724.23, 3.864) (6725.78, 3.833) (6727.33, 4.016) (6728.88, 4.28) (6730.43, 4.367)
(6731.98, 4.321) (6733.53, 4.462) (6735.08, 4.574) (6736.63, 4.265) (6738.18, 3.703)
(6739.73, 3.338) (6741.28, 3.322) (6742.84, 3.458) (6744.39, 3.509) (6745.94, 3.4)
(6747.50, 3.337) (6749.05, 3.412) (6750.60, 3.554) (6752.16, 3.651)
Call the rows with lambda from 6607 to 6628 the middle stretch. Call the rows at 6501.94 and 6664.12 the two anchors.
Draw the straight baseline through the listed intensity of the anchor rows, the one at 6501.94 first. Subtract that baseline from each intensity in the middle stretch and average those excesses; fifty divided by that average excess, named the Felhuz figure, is 77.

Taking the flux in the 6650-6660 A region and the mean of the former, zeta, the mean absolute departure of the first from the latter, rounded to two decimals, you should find 0.05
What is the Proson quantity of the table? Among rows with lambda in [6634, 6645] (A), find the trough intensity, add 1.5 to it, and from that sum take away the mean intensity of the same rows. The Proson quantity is 1.40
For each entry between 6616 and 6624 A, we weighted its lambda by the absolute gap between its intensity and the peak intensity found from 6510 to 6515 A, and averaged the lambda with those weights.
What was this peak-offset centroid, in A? 6618.0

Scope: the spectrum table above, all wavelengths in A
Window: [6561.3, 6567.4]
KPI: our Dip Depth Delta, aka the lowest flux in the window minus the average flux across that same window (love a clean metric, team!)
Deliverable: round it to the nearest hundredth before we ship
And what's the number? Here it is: -0.19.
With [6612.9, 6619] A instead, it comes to -0.14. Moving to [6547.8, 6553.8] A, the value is -0.14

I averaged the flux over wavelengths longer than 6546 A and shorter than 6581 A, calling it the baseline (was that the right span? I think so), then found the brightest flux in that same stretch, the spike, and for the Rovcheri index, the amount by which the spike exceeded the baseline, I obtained 2.8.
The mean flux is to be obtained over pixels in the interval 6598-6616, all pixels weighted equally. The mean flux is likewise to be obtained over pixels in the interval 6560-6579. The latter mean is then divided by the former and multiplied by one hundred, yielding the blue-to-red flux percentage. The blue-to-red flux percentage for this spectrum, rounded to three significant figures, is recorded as 151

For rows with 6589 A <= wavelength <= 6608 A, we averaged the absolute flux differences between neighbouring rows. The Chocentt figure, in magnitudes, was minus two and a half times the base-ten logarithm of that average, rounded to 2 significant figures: 1.0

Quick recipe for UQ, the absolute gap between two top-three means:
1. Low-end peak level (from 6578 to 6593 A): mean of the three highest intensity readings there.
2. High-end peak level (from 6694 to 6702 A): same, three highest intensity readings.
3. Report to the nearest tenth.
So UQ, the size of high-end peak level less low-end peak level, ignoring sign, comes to 4.6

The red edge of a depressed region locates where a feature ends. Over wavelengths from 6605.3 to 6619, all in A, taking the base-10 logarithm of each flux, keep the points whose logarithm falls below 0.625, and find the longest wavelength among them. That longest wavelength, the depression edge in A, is 6606.06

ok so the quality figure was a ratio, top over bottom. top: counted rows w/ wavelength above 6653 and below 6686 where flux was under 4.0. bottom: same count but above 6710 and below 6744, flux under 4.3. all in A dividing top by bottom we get 1.4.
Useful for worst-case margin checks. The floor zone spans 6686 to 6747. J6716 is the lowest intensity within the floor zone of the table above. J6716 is 3.322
